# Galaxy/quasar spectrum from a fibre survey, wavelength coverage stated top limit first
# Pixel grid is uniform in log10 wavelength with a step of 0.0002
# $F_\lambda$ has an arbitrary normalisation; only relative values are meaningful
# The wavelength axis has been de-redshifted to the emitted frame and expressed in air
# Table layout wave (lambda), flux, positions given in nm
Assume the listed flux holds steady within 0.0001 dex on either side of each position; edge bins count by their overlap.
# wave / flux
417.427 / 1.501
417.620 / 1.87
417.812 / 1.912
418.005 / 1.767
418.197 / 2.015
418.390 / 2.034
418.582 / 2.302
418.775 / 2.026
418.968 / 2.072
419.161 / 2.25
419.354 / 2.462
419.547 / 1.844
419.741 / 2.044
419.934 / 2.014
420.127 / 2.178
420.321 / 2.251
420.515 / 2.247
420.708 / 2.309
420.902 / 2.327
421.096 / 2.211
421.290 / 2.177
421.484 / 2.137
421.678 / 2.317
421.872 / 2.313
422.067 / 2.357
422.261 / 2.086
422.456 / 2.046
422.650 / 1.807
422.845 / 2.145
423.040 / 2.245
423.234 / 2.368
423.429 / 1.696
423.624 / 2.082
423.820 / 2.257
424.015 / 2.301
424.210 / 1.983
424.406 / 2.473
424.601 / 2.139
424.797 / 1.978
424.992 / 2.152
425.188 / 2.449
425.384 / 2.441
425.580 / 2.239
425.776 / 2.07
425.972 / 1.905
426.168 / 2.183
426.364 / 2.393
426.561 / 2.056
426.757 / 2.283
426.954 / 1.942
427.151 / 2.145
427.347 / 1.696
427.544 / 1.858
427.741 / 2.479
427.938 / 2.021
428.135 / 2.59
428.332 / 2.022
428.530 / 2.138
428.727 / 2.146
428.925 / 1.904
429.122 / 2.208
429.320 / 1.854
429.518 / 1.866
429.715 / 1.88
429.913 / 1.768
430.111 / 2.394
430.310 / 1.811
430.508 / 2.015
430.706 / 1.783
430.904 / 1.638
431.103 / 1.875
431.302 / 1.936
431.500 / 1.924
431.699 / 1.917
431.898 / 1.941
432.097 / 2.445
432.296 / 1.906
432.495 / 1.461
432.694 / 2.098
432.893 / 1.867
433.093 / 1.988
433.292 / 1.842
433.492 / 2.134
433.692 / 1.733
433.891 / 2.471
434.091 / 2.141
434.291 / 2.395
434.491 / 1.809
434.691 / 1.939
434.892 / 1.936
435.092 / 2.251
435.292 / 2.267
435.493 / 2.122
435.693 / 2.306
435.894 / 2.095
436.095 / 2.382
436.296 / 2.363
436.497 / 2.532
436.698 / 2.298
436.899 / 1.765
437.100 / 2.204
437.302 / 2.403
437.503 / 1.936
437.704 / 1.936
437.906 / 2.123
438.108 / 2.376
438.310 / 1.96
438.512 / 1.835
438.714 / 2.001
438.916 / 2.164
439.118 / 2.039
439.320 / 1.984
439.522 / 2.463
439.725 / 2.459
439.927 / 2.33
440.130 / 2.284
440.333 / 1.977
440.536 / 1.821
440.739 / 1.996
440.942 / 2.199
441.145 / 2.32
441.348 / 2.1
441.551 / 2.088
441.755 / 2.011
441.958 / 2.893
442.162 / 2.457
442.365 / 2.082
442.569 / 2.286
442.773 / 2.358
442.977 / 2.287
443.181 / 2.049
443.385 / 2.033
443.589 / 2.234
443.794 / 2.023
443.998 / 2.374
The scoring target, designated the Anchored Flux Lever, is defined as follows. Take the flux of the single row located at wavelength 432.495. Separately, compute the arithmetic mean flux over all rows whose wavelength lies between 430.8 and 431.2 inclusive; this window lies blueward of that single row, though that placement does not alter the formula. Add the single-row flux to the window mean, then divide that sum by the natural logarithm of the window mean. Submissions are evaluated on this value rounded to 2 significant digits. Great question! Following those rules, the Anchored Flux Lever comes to 5.7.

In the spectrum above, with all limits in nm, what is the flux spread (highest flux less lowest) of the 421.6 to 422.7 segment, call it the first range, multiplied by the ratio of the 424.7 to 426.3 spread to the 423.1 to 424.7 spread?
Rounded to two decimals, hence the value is 0.39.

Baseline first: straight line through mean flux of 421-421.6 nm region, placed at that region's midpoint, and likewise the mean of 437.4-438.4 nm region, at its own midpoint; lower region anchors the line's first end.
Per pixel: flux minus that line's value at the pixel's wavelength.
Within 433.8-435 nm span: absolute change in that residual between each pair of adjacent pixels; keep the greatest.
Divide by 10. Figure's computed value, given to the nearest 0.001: 0.058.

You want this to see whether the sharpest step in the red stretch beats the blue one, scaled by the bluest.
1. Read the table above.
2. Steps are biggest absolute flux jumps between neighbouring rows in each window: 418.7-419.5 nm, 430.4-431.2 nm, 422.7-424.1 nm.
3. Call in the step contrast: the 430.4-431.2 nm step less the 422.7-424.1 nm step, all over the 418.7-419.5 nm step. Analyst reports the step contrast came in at -2.1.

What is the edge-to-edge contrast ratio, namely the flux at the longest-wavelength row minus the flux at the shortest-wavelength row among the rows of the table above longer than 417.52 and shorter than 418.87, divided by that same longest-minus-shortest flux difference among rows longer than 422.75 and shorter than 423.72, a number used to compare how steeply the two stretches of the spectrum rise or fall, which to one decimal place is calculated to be -2.5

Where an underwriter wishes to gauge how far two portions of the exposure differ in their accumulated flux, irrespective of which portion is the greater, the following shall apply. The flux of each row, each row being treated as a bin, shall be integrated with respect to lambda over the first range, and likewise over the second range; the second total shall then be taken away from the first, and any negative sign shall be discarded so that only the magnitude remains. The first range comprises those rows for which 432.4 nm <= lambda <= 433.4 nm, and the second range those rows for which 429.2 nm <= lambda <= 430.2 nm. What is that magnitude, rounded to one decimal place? 0.1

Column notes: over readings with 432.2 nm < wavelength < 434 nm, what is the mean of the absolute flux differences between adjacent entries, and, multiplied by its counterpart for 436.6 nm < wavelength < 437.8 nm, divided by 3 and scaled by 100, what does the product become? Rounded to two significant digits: 4.1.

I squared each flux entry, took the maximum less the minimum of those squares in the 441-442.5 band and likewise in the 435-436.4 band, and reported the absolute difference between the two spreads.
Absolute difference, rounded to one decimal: 3.0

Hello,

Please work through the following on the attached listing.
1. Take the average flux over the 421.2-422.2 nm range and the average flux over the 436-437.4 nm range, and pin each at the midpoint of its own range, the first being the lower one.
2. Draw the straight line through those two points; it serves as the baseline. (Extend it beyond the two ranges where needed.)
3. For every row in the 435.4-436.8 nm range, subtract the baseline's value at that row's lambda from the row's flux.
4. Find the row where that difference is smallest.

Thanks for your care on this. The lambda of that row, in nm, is 435.894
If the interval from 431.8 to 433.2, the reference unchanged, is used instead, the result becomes 432.495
